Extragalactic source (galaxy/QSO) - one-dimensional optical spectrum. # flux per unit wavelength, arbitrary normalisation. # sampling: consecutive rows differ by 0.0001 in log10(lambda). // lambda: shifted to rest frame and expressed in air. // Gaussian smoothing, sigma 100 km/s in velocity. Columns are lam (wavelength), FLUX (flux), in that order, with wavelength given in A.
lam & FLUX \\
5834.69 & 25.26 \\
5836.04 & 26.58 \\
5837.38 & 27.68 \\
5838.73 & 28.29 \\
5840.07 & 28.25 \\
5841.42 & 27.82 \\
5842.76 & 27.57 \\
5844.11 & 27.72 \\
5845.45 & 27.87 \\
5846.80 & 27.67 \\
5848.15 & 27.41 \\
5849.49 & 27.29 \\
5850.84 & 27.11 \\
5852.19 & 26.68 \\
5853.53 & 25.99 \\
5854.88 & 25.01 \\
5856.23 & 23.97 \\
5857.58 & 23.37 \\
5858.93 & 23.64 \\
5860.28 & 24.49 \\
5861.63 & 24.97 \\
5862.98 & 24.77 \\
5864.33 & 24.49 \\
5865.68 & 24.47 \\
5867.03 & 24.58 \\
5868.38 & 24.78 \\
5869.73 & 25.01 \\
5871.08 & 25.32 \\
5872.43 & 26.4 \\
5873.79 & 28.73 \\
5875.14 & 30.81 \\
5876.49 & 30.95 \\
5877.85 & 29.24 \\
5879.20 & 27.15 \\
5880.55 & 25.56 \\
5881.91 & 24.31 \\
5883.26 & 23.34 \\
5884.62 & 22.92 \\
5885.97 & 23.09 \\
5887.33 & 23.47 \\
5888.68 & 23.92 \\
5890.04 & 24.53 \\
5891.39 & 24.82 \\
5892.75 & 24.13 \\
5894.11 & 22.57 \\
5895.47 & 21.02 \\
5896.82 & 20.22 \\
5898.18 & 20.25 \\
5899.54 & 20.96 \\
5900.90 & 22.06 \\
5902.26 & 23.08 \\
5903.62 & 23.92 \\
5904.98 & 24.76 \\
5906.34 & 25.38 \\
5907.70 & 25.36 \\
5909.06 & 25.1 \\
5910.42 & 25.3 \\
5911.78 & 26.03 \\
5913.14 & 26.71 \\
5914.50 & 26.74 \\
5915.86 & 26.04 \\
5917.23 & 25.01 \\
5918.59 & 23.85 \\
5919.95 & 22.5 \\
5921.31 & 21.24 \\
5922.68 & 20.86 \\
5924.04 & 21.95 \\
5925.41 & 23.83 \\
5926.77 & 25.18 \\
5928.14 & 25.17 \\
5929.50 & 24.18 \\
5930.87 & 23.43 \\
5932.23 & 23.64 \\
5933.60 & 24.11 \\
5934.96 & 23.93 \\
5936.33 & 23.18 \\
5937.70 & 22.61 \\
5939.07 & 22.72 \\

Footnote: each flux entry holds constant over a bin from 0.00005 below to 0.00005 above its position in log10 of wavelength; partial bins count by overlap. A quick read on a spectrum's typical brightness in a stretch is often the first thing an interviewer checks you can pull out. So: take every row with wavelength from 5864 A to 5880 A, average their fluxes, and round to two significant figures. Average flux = 27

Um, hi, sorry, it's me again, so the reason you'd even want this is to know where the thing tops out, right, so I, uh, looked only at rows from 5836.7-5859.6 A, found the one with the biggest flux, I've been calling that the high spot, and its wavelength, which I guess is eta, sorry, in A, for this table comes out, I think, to 5838.73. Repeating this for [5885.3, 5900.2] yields 5891.39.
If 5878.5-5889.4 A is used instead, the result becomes 5879.20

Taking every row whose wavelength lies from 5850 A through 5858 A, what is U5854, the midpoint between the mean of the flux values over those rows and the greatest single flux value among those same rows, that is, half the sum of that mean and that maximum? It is 26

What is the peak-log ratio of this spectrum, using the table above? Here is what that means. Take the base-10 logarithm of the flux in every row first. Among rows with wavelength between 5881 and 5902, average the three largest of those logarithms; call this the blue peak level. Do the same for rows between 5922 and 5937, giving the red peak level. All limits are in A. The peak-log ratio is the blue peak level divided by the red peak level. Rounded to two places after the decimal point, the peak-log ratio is 1.00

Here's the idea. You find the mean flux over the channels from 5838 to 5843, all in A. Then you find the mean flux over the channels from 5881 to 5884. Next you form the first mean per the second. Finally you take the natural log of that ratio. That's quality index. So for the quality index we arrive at 0.16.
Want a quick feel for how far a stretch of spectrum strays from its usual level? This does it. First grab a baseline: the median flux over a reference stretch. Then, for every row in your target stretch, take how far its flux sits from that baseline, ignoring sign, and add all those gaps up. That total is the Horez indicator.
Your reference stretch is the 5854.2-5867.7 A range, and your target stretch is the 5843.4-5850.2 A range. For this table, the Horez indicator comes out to 16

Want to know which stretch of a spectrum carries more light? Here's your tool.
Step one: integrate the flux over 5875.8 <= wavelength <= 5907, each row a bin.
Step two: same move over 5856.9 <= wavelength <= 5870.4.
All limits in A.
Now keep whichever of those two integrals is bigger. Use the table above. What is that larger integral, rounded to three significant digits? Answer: 748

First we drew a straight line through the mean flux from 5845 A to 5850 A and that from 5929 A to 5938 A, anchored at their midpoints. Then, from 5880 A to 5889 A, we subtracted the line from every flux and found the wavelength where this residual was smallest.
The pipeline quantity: 5884.62 A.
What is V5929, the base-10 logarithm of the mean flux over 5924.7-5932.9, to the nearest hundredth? 1.38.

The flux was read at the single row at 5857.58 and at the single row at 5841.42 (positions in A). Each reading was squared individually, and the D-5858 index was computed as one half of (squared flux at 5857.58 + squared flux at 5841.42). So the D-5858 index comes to 660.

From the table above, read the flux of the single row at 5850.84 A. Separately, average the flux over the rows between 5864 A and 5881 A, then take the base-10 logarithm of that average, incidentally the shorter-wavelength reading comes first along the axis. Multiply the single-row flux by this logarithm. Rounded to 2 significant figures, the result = 39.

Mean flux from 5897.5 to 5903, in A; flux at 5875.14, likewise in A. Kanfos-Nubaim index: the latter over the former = 1.43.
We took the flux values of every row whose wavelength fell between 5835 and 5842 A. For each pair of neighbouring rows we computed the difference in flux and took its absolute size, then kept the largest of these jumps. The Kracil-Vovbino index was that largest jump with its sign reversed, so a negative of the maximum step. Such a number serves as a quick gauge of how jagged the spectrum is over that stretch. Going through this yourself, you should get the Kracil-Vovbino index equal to -1.10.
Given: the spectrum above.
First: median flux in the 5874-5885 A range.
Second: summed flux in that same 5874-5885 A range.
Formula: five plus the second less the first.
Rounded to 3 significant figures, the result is 193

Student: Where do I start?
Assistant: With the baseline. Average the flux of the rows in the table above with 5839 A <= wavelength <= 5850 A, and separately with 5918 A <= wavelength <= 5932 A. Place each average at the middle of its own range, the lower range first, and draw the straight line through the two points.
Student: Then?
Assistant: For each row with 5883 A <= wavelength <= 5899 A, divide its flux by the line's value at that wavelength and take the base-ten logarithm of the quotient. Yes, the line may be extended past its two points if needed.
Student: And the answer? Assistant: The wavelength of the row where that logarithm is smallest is 5896.82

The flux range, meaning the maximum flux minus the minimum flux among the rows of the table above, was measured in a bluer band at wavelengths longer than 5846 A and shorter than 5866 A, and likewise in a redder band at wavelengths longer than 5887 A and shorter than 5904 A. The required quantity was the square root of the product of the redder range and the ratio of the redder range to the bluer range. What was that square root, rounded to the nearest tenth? 2.2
